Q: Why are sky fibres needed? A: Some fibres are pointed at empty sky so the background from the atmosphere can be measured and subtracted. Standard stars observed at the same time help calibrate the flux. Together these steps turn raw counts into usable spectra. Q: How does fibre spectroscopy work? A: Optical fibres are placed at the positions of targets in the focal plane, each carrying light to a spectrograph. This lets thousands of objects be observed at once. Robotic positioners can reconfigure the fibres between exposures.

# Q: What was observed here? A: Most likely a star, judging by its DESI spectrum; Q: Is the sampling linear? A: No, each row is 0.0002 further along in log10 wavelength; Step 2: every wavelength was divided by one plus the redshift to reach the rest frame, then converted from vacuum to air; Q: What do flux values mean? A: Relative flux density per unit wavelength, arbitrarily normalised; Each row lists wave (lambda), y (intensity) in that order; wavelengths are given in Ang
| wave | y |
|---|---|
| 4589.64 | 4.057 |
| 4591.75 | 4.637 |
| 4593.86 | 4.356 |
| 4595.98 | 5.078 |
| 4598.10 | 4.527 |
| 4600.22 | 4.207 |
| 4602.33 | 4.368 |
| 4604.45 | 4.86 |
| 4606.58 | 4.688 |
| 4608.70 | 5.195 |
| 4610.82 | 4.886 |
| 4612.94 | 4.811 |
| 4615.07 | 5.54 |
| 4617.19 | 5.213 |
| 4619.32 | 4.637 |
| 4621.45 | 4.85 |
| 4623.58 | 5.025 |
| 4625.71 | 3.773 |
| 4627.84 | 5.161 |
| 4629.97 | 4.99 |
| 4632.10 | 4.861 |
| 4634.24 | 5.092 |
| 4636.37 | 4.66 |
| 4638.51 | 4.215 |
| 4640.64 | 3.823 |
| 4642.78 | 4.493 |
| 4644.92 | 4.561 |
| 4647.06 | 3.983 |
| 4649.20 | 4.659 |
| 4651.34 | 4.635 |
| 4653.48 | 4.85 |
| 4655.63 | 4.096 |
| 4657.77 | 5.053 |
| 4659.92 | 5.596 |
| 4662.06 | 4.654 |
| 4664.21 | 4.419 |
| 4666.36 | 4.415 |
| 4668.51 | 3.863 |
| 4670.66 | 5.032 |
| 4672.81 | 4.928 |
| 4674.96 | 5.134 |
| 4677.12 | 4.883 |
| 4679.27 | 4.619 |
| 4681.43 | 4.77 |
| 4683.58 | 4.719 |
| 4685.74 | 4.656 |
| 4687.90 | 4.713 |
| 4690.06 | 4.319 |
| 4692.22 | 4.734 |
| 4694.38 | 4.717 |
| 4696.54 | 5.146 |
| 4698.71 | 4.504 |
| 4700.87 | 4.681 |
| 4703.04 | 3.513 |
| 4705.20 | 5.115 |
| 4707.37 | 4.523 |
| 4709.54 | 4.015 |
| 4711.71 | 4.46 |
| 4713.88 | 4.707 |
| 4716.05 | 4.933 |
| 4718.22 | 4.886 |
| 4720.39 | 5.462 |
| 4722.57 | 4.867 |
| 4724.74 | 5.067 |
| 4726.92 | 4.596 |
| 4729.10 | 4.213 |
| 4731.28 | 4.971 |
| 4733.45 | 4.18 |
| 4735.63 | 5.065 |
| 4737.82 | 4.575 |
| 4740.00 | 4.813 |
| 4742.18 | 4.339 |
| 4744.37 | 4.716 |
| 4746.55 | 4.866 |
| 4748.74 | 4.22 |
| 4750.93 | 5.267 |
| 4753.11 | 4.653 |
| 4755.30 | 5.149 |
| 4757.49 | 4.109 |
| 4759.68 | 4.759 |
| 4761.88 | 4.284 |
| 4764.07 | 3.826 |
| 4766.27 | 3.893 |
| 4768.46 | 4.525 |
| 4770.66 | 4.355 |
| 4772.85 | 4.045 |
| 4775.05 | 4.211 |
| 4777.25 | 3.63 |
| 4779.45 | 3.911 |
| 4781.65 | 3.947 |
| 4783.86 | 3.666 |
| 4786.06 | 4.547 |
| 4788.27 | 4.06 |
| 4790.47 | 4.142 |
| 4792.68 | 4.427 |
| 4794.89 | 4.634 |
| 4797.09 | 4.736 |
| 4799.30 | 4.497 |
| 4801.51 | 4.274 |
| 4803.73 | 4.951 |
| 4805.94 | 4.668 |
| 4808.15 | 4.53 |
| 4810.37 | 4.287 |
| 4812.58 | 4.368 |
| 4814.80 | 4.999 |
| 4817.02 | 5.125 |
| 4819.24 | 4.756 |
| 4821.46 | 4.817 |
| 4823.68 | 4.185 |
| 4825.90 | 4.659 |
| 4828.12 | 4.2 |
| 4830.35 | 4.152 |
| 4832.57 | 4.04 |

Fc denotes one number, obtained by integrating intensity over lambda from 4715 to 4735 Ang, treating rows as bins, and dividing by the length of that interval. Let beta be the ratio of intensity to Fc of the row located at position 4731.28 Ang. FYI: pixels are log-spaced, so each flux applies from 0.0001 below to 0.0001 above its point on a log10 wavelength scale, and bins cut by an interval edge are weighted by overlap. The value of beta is 1.03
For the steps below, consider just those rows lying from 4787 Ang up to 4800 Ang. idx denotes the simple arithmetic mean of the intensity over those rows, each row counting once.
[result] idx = 4.42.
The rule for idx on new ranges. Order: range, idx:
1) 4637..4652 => 4.34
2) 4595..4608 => 4.62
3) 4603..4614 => 4.89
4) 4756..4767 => 4.17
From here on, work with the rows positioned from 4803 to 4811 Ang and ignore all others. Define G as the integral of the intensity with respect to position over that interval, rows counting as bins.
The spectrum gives 37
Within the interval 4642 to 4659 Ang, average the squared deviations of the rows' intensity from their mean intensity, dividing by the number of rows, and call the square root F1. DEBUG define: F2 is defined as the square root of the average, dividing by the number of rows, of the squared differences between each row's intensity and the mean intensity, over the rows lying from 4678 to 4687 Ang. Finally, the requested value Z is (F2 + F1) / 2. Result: 0.20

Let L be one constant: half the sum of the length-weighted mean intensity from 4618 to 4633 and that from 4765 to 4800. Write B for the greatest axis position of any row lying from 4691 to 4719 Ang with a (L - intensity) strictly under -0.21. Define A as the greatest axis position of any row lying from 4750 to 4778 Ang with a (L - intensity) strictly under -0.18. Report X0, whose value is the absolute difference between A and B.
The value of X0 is 41.5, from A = 4759.68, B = 4718.22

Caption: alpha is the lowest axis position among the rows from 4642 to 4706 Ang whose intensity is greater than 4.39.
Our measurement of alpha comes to 4642.78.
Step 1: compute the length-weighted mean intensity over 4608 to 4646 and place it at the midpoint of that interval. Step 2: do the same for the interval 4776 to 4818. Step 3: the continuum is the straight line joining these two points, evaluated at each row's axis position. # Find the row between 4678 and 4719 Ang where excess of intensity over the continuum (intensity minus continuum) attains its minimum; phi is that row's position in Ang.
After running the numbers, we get 4703.04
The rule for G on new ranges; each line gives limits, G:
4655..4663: 39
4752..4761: 42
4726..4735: 41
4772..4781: 36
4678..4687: 42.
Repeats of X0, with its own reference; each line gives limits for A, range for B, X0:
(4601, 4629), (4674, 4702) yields 68.7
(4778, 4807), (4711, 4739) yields 70.3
